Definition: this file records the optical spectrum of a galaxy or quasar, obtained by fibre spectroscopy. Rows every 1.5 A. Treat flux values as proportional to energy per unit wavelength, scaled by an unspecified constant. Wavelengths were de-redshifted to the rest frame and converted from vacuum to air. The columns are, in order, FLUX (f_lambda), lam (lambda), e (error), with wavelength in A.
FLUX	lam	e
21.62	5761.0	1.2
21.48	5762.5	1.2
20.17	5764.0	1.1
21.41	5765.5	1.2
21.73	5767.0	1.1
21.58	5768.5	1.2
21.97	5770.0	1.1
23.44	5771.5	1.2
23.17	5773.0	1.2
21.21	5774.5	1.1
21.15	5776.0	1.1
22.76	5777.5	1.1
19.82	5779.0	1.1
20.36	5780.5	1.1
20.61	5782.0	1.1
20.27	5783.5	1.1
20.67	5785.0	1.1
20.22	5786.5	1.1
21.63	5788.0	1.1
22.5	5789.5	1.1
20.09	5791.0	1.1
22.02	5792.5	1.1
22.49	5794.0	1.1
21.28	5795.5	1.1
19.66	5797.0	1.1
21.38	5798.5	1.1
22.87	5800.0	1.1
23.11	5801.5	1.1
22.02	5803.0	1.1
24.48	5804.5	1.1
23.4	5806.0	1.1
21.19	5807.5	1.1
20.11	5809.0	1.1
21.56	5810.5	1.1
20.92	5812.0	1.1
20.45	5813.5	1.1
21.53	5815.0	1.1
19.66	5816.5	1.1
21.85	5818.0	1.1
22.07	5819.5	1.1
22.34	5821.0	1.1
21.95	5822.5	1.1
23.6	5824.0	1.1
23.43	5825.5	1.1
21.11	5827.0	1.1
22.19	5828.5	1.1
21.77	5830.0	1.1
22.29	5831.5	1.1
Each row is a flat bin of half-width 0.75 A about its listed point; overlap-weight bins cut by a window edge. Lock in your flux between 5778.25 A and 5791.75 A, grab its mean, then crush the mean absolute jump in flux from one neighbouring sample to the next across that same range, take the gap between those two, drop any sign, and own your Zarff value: 19.9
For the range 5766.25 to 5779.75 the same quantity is 20.8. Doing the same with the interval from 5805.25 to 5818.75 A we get 19.8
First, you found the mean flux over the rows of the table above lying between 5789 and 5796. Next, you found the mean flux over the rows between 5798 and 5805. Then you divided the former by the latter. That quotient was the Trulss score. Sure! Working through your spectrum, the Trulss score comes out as 0.95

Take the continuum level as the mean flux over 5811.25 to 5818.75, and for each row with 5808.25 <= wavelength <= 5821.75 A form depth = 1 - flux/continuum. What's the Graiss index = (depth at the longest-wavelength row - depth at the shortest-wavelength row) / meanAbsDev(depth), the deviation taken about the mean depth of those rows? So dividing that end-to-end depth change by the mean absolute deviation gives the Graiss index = -2.8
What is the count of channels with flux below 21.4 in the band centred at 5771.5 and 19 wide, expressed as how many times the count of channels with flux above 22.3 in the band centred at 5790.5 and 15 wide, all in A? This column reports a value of 2.50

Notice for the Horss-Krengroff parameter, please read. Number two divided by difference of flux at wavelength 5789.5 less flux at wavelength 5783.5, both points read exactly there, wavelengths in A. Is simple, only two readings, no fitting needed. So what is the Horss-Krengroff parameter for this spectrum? 0.9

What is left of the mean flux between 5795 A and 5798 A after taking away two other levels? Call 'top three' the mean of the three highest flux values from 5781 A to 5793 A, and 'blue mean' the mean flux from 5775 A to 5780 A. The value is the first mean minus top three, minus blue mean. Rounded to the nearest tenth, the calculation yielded -22.8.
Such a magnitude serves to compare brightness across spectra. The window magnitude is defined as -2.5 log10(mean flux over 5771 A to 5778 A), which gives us -3.37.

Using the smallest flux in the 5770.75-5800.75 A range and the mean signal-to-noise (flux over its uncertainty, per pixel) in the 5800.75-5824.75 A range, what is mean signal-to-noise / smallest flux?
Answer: 1.01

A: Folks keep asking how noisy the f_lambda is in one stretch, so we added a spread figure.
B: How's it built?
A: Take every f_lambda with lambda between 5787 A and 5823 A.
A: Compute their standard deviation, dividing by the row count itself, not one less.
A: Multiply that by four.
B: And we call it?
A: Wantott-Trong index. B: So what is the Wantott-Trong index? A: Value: 4.64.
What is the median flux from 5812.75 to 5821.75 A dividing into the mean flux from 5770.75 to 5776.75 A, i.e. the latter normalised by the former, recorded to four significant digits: 1.025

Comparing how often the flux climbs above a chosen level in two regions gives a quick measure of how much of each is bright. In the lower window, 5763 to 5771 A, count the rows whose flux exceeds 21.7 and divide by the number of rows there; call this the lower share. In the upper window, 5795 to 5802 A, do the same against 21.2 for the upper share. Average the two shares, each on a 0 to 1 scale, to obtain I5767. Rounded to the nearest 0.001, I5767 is 0.600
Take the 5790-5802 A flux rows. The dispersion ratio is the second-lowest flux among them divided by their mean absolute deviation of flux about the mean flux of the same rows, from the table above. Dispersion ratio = 20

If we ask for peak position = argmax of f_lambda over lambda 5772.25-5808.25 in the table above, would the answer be 5804.5 A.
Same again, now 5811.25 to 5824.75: 5824.0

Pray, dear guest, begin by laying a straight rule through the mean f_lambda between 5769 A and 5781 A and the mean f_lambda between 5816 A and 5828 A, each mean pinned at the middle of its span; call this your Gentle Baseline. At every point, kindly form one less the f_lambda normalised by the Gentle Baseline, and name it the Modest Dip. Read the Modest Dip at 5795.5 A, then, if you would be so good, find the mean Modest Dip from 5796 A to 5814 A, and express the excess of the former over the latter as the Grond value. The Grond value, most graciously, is 0.020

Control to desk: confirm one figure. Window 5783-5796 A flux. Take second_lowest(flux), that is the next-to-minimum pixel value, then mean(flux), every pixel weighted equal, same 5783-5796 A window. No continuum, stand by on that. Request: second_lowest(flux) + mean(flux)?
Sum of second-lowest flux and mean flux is 41.5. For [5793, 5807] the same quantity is 43.6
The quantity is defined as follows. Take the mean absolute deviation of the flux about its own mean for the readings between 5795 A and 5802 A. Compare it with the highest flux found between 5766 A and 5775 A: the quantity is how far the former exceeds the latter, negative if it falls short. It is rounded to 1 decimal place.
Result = -22.4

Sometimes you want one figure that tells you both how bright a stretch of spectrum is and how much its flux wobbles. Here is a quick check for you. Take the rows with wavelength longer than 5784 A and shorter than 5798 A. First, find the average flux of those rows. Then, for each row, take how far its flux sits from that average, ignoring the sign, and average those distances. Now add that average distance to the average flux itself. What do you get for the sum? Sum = 22.1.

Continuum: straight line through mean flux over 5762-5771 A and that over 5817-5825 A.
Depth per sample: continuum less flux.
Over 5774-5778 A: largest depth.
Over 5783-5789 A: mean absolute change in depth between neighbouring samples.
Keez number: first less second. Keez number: -0.3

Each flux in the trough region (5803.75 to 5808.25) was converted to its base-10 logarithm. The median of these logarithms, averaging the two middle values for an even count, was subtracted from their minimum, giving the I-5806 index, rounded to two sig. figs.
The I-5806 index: -0.043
